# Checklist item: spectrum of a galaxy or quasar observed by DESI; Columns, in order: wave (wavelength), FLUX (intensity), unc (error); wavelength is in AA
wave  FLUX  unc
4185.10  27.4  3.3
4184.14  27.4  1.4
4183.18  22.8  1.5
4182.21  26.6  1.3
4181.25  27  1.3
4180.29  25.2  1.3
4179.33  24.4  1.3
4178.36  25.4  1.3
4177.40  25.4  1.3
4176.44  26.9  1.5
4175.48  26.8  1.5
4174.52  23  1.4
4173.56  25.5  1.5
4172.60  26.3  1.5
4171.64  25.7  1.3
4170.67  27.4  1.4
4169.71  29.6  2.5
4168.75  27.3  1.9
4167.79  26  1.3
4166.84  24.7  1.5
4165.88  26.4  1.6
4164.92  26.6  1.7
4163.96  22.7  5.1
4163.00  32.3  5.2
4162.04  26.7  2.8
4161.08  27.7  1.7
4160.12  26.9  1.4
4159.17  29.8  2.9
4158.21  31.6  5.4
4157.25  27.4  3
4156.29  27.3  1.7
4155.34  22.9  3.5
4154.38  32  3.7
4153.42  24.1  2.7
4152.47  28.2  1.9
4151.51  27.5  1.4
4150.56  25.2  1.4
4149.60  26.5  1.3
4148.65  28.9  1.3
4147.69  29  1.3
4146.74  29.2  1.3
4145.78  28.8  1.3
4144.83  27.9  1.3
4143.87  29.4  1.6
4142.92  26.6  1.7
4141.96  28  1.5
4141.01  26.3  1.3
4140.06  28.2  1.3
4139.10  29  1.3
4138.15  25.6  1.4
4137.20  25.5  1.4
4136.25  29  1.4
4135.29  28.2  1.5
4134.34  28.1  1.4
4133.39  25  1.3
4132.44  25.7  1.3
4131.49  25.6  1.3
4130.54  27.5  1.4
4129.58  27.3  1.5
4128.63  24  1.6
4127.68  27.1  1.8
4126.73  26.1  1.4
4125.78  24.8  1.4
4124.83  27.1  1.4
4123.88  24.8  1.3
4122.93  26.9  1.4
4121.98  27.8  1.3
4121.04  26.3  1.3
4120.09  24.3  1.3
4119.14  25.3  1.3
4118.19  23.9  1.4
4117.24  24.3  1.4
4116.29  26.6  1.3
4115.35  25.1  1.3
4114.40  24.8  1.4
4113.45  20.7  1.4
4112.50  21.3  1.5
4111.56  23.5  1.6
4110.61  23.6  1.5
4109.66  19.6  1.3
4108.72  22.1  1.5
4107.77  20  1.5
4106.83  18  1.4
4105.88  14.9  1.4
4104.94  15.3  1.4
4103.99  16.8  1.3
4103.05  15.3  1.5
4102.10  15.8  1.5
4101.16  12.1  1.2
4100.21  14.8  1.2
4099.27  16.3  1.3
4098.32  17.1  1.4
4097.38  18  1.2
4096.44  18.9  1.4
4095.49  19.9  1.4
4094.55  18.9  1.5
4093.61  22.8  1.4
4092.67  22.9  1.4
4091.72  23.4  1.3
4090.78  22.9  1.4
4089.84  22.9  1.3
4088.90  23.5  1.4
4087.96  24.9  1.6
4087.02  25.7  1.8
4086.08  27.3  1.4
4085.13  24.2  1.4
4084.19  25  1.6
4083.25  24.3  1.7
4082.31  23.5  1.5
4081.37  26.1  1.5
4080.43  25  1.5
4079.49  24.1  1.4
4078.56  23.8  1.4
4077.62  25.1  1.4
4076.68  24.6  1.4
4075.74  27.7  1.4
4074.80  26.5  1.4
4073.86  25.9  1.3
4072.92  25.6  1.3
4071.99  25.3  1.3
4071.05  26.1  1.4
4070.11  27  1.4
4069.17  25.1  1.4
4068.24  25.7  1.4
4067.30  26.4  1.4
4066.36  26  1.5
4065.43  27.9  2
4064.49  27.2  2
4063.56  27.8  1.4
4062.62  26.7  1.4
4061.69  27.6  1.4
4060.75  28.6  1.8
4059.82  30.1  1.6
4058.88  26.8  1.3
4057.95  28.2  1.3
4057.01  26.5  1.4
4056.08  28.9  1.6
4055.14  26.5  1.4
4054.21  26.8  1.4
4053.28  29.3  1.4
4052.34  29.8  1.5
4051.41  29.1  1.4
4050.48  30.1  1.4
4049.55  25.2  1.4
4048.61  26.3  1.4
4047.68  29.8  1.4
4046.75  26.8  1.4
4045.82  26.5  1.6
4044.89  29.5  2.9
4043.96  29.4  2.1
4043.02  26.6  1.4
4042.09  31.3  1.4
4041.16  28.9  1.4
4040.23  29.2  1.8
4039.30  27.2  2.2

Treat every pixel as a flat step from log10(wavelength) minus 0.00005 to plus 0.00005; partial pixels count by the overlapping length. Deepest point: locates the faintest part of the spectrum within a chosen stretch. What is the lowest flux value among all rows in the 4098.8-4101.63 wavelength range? 12.1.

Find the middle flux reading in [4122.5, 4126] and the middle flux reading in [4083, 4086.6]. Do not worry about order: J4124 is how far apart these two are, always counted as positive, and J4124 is 1.2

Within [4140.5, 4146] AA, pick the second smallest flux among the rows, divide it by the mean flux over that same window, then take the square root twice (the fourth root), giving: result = 0.989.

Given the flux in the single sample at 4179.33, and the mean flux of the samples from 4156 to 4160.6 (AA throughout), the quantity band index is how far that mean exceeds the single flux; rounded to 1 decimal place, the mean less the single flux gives 4.2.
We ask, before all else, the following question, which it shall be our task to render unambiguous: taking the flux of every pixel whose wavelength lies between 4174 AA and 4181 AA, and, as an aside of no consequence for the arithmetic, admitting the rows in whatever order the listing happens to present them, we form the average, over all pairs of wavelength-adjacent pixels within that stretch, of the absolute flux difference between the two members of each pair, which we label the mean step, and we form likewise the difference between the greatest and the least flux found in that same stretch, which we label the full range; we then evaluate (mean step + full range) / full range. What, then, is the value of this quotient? 1.31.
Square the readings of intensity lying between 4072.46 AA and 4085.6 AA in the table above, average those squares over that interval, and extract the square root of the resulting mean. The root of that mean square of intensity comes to 25.1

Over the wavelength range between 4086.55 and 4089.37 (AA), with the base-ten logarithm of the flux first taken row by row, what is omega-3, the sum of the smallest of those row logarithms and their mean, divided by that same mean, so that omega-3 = 1.98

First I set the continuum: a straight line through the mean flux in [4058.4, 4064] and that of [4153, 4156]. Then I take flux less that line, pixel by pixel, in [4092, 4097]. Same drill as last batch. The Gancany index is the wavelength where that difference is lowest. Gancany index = 4094.55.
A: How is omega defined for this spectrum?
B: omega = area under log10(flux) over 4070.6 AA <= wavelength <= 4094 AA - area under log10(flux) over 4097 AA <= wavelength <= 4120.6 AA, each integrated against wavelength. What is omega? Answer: 2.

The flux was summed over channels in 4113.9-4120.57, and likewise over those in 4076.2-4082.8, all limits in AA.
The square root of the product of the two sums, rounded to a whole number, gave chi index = 173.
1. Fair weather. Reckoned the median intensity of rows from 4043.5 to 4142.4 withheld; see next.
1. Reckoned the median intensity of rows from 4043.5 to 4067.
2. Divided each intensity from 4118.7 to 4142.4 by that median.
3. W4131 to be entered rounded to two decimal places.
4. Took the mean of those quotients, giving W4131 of 0.95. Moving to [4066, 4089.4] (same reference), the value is 0.91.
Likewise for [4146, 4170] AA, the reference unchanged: 0.99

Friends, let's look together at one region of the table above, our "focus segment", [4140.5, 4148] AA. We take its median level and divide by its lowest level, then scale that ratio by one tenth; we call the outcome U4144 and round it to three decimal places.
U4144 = 0.108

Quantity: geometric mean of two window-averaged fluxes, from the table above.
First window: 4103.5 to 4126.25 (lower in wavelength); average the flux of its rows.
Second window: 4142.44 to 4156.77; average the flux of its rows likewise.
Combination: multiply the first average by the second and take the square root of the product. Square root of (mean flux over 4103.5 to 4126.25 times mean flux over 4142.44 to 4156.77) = 25.1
